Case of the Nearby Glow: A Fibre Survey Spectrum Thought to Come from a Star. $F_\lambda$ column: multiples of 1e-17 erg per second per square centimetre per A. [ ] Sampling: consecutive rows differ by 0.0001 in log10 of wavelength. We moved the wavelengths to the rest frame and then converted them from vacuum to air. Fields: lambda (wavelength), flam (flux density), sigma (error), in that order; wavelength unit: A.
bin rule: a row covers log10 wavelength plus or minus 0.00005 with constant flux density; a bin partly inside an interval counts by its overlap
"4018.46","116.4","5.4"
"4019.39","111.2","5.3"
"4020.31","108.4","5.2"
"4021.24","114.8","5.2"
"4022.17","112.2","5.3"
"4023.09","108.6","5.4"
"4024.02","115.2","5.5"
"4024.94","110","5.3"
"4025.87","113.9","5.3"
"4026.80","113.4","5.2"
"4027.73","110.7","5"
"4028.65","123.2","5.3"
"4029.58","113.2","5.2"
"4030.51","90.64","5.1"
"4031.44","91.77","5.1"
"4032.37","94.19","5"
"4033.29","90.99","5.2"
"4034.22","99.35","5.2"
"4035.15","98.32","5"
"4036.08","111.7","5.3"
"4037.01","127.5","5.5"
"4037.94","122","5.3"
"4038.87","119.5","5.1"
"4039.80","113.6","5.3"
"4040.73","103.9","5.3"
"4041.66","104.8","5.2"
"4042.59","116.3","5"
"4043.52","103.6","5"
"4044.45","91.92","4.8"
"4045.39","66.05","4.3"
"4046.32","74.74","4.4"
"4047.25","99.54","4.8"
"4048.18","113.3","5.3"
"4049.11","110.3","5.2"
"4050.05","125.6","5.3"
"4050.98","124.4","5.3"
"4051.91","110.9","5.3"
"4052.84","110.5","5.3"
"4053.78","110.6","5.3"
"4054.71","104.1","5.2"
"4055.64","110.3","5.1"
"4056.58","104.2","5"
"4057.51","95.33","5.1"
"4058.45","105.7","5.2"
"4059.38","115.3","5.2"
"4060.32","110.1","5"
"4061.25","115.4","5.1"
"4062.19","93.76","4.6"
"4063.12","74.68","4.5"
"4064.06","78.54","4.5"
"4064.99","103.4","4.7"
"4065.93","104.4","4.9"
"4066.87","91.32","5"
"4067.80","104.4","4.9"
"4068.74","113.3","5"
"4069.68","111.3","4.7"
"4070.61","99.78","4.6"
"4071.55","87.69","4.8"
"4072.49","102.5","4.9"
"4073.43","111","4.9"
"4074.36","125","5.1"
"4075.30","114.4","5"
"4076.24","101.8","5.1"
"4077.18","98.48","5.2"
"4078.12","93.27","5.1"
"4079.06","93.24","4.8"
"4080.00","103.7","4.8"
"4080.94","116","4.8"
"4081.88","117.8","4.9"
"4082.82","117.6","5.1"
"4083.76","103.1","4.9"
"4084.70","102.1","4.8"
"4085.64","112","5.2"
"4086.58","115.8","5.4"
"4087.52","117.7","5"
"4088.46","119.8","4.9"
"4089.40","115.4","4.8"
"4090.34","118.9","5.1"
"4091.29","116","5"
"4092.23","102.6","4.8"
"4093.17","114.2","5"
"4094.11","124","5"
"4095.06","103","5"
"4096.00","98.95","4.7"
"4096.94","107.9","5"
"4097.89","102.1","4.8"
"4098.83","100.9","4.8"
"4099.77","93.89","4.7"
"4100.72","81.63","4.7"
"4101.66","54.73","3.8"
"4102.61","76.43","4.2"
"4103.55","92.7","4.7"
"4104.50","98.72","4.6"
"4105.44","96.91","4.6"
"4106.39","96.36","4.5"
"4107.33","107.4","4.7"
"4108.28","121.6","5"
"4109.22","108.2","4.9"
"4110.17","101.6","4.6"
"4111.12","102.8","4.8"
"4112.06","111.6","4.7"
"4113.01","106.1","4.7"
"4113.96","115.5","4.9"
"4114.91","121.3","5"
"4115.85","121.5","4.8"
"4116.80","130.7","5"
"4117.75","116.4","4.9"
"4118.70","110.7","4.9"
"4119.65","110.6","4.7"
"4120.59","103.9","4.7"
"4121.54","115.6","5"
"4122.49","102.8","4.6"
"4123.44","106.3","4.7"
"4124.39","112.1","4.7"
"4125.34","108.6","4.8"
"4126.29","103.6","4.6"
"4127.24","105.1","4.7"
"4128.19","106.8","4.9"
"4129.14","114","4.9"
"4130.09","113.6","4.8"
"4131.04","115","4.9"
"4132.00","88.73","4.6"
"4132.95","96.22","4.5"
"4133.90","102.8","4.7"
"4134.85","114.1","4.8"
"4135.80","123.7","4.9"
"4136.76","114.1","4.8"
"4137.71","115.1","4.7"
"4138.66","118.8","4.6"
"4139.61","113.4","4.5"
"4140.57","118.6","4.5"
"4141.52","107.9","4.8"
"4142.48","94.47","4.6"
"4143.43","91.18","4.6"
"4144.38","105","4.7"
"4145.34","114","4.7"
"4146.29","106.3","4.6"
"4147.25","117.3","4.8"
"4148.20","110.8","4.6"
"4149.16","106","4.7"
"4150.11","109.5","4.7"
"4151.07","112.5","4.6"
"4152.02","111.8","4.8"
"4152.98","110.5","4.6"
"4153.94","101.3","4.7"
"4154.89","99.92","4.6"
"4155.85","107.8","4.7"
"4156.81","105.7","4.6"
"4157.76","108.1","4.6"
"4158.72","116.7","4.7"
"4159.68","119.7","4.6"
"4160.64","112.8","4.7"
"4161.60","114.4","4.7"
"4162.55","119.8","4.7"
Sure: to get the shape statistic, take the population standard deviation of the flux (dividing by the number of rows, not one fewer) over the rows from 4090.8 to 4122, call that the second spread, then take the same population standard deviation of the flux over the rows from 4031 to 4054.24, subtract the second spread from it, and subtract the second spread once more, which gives -14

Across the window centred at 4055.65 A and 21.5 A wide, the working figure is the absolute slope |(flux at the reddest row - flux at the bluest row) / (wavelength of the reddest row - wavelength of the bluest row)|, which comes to 1.9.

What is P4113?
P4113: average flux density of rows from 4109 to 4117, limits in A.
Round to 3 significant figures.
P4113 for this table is 113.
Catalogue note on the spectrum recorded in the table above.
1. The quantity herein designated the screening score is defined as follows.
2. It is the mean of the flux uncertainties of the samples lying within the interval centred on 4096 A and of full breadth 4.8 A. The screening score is 4.90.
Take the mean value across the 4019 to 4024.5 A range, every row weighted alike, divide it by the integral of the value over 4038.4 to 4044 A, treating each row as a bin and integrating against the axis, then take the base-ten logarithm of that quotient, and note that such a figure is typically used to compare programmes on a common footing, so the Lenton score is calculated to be -0.74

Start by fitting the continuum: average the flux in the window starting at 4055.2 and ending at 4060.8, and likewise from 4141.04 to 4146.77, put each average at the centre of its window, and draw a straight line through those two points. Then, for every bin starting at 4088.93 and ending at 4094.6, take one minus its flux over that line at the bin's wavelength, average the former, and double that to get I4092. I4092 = -0.19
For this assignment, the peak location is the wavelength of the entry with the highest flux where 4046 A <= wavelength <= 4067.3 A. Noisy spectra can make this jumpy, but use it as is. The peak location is 4050.05 A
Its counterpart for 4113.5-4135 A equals 4116.80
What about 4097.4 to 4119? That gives 4116.80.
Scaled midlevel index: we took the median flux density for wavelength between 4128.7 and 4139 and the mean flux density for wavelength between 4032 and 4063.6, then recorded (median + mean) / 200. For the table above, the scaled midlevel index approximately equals 1.10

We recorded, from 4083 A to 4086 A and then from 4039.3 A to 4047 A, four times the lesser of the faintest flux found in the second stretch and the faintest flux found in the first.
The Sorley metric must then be 264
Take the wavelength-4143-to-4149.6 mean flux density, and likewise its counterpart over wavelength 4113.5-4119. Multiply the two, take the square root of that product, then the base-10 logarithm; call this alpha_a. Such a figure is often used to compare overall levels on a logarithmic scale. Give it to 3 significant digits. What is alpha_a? 2.05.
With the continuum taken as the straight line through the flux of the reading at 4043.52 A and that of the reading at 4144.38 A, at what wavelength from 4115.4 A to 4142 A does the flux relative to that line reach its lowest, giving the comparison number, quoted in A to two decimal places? 4132.00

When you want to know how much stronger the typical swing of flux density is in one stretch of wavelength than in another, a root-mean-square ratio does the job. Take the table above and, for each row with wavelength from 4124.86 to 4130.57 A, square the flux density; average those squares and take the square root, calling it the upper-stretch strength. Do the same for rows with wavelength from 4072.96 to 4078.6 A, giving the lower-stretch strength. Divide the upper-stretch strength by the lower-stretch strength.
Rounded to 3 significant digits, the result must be 1.01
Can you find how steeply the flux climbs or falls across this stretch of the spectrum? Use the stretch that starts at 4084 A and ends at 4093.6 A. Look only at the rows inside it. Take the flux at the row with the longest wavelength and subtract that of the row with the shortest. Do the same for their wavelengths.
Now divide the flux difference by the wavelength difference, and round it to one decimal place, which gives 1.4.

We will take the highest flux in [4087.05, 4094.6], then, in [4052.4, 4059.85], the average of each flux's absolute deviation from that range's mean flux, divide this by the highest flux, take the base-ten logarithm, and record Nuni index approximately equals -1.42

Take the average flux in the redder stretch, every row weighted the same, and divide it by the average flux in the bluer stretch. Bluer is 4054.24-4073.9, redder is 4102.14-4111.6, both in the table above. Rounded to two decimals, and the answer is 0.99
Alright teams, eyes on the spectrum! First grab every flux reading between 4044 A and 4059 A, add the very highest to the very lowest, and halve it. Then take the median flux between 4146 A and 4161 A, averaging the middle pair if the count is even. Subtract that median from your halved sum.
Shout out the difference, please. -14.2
